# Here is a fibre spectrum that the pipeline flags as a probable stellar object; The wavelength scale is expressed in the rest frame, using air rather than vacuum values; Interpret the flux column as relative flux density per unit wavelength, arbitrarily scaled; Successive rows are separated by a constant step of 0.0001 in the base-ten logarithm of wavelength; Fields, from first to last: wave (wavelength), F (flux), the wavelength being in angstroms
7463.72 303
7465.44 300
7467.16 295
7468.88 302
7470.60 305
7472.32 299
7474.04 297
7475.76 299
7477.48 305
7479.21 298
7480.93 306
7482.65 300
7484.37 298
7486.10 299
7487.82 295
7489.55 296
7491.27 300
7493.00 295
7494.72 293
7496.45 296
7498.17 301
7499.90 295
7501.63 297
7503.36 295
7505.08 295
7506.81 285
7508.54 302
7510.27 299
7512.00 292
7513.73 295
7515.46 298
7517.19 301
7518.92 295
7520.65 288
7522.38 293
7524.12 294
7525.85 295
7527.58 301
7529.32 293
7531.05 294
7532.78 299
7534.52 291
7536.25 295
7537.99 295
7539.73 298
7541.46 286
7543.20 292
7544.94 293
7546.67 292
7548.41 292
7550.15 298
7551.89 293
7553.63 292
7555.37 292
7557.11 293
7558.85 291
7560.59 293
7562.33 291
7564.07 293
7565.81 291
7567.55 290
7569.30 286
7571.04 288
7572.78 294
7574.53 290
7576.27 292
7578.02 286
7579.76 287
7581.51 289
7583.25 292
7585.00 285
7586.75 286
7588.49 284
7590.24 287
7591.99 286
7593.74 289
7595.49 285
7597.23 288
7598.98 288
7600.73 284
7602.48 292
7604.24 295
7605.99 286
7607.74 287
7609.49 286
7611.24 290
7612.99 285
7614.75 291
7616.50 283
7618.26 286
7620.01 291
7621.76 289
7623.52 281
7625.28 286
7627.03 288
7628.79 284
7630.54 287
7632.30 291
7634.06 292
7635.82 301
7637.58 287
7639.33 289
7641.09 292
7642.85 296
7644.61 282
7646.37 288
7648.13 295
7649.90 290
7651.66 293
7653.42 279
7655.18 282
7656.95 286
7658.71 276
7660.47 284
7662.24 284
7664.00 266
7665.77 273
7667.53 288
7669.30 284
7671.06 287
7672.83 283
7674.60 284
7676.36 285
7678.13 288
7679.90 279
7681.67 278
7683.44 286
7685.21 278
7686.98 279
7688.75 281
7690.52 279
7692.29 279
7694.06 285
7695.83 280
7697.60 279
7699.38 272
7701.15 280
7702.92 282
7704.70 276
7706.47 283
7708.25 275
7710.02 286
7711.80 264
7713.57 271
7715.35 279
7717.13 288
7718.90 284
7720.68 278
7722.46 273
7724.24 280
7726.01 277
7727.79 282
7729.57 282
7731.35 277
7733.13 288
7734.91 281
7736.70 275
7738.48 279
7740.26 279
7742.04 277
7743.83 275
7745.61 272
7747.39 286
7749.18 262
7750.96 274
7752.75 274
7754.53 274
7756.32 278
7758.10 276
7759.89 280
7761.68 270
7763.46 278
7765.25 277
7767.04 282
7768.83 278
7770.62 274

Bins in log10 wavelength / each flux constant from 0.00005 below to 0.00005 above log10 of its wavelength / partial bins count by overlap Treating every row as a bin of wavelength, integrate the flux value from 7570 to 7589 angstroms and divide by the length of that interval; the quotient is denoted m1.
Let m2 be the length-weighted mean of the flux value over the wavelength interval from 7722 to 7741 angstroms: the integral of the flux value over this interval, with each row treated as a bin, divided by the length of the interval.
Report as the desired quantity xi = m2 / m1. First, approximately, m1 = 289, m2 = 280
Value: 0.97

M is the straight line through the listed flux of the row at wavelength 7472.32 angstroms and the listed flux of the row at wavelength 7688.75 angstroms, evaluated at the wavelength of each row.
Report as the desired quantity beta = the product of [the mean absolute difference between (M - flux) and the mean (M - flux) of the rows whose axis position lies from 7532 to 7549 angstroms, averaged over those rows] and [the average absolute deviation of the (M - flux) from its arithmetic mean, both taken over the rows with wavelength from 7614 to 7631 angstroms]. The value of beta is 6.57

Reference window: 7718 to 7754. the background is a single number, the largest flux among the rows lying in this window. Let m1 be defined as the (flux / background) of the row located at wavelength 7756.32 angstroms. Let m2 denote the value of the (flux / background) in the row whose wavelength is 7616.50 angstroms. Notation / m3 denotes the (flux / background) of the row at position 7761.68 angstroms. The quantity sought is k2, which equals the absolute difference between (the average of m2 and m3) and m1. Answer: 0.005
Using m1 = 0.97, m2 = 0.98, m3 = 0.94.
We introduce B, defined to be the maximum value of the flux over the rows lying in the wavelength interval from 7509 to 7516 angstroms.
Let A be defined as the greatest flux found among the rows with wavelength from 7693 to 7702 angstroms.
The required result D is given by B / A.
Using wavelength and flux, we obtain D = 1.05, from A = 285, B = 299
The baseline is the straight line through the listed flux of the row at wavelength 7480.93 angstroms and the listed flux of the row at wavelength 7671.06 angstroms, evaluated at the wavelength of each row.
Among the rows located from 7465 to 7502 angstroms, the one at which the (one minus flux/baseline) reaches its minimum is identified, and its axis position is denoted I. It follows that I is 7480.93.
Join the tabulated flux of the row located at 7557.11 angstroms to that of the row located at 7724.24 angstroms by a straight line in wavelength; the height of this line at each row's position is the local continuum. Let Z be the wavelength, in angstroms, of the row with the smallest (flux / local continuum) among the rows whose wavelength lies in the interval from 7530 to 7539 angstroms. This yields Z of 7534.52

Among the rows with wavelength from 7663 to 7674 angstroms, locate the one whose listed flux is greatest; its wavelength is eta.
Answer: 7667.53 angstroms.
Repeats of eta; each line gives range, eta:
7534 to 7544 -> 7539.73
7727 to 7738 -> 7733.13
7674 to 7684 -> 7678.13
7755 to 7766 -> 7759.89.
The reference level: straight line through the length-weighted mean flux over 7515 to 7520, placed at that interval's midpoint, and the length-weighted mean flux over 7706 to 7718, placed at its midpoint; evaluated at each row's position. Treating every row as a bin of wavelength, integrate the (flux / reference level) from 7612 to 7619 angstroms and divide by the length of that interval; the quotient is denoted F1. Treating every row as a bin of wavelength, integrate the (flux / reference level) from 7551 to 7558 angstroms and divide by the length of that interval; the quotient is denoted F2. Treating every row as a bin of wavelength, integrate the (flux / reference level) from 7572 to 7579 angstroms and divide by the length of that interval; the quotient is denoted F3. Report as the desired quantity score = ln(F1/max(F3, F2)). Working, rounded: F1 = 0.99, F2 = 0.99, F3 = 0.995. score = -0.001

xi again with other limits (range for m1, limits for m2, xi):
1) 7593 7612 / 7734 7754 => 0.96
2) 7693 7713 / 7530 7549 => 1.05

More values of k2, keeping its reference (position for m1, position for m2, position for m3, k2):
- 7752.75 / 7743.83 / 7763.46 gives 0.009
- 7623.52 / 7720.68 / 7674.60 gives 0.000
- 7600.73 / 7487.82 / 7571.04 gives 0.026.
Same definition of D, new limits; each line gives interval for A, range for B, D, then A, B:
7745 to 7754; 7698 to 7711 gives 1.00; 286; 286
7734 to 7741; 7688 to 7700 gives 1.01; 281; 285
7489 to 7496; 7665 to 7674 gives 0.96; 300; 288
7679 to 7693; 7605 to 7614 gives 1.01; 286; 290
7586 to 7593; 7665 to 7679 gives 1.00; 287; 288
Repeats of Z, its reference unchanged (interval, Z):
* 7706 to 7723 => 7711.80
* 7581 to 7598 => 7588.49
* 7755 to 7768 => 7761.68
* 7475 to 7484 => 7479.21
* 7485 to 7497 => 7494.72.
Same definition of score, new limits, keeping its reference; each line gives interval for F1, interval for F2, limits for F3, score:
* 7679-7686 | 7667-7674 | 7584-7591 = -0.013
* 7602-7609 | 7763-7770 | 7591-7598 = -0.020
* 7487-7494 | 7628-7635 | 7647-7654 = -0.033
